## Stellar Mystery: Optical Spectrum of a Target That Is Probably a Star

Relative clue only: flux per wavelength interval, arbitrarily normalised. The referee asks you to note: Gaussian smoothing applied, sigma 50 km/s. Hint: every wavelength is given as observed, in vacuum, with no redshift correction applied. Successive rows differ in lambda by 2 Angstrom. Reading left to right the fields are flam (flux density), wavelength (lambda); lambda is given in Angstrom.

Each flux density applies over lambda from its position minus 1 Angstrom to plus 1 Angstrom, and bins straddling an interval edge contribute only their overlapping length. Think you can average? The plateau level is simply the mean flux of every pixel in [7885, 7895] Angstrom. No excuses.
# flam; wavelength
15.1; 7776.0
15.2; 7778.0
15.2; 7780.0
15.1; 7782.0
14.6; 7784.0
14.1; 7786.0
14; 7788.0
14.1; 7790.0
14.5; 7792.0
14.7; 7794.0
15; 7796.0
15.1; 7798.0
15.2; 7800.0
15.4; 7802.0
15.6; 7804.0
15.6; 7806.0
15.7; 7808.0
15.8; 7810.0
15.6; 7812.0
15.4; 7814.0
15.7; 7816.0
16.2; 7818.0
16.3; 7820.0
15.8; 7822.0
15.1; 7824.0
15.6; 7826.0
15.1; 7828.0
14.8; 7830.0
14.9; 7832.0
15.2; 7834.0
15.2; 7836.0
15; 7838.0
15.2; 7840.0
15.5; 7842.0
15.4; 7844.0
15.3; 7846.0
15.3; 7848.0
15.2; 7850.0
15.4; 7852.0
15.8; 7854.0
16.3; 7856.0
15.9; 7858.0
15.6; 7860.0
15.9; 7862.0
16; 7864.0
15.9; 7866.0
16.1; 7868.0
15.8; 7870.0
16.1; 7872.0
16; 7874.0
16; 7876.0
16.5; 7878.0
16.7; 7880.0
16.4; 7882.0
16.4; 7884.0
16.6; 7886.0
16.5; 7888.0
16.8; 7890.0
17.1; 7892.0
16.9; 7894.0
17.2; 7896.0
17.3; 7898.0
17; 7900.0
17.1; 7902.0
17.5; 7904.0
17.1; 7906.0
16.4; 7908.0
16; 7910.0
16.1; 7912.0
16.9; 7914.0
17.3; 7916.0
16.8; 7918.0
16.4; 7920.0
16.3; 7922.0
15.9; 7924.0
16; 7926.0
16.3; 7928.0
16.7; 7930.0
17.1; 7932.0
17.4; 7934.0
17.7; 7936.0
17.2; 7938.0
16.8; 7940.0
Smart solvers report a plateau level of 16.8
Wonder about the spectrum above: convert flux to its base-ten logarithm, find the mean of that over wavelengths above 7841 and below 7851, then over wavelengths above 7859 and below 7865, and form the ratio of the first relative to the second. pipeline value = 0.99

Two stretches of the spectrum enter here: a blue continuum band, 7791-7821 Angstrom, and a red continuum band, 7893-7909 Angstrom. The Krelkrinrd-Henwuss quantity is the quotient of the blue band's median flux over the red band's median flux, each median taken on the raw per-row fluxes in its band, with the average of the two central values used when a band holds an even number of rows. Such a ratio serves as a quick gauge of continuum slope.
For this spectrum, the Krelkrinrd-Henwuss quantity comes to 0.912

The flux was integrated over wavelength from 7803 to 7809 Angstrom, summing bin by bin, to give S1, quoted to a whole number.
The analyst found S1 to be 94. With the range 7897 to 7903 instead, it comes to 103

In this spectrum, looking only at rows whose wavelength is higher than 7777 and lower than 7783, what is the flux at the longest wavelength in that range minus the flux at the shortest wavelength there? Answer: -0.1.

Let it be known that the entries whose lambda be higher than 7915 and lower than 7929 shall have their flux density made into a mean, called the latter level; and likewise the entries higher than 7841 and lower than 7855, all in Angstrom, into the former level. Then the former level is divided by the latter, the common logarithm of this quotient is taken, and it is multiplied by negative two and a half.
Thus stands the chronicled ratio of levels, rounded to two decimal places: 0.07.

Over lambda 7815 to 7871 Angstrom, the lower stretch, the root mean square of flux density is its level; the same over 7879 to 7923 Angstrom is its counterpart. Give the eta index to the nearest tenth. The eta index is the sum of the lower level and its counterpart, 32.3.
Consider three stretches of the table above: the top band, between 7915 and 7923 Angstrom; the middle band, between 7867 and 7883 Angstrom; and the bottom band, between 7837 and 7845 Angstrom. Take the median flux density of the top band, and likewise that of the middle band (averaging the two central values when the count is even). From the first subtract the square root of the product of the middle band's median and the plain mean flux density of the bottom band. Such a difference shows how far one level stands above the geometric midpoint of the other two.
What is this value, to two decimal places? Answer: 0.92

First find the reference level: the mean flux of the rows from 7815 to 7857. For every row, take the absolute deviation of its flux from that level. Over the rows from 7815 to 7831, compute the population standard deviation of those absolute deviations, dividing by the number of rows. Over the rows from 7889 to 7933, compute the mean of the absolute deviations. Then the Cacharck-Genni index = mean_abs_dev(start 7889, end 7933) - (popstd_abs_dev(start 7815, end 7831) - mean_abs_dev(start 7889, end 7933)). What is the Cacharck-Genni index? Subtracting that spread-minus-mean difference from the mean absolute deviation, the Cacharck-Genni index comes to 2.35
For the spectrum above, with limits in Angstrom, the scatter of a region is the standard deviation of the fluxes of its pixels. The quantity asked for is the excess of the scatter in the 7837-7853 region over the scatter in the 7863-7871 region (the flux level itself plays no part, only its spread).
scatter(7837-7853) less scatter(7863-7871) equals 0.03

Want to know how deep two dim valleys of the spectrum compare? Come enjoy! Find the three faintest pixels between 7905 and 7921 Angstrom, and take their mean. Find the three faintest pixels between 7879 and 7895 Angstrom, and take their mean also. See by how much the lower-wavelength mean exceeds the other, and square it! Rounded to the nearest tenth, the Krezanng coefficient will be 0.1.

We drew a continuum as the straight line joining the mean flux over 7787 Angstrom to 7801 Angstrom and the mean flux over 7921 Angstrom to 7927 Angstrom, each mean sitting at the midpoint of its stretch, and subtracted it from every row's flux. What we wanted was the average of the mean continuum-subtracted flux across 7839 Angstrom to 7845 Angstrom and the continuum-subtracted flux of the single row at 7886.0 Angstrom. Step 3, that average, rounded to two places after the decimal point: 0.57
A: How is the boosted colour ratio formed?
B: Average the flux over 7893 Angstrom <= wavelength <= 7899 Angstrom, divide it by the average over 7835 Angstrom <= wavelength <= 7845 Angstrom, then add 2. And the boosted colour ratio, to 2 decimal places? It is 3.12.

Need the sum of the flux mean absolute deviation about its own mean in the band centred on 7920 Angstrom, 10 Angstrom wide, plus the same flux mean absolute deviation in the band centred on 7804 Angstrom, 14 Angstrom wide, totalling 0.6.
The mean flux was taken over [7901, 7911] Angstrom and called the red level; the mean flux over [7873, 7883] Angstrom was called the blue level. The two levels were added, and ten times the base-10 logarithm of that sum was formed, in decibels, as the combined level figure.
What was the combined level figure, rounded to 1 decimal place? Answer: 15.2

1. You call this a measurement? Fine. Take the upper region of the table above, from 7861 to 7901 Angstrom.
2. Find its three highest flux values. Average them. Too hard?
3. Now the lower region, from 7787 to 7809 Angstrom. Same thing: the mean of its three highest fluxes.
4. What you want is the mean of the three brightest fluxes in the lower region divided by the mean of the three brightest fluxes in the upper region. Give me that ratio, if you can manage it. 0.909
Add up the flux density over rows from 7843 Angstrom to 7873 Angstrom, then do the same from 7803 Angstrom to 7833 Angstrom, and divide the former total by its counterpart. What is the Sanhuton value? 1.01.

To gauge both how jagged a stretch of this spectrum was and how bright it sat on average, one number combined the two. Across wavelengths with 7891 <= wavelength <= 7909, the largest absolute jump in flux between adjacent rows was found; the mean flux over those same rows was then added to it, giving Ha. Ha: 17.8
